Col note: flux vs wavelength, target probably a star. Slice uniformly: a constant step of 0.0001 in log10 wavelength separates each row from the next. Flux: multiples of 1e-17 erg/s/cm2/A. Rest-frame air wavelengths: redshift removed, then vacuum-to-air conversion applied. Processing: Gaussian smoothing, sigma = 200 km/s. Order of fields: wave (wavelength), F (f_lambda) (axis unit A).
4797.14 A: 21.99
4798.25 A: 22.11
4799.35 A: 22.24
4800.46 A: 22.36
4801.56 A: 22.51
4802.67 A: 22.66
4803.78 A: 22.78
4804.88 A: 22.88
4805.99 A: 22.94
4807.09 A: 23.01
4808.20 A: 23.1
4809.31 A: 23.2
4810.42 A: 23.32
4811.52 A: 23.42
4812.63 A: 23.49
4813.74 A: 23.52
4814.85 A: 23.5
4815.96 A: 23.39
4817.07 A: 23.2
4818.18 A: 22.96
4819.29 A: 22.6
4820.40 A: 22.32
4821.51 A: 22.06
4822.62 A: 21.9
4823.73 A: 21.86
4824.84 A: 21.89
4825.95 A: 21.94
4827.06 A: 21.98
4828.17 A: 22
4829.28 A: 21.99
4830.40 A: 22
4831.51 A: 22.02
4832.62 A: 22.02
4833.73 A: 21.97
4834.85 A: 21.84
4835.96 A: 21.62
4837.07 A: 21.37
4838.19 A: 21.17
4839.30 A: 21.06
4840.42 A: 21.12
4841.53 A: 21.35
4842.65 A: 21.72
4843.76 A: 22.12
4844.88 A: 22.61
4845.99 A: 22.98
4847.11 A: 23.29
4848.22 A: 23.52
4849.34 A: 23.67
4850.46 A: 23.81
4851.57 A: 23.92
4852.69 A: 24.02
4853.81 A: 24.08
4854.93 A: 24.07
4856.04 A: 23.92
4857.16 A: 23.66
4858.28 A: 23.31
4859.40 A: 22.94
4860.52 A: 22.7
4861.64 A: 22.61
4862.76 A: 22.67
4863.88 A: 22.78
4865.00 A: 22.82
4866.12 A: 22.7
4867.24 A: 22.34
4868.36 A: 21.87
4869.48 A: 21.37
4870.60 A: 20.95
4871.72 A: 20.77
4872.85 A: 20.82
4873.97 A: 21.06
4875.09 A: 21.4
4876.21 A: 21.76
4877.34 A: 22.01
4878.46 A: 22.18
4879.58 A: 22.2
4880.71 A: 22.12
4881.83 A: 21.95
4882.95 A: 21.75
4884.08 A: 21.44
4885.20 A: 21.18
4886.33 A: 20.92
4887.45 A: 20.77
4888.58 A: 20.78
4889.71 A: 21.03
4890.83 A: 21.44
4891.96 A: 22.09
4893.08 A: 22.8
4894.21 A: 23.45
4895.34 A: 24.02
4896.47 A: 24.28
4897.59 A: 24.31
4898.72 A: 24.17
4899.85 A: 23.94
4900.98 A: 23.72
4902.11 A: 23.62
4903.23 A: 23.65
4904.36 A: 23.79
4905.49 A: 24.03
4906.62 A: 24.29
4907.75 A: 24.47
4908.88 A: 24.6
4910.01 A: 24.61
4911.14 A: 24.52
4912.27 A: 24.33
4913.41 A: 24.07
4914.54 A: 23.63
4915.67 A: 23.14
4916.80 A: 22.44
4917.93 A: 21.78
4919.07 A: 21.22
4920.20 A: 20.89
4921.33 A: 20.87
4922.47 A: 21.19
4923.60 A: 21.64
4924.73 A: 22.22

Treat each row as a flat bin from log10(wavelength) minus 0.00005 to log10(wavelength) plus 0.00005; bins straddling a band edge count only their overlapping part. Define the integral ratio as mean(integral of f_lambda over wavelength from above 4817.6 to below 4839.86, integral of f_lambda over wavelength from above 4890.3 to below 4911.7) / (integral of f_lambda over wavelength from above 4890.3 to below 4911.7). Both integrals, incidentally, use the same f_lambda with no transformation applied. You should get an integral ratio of 0.98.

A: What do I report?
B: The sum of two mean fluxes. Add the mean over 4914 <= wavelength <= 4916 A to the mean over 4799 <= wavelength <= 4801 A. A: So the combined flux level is 45.7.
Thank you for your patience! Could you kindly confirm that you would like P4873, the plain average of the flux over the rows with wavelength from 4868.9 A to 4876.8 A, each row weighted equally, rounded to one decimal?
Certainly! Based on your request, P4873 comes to 21.2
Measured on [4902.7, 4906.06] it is 23.8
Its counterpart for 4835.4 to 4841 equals 21.3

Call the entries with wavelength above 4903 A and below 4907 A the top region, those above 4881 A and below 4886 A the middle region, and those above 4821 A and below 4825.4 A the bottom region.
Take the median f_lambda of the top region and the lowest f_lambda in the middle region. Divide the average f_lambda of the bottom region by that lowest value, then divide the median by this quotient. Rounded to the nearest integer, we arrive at 23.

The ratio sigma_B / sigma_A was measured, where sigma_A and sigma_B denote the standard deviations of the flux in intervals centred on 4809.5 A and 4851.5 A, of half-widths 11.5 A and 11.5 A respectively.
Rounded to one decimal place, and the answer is 2.0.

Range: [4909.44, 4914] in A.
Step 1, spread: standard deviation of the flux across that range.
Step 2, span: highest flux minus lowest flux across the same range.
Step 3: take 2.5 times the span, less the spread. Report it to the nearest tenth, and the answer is 1.1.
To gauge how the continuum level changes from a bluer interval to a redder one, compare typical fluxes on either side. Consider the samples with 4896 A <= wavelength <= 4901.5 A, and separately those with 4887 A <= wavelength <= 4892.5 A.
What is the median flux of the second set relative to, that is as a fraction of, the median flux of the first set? 0.87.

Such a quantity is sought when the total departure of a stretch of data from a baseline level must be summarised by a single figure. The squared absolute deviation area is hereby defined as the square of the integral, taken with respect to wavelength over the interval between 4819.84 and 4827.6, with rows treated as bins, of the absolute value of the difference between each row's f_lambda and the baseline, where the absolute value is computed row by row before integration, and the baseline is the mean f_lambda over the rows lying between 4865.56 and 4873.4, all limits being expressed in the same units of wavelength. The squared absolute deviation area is 12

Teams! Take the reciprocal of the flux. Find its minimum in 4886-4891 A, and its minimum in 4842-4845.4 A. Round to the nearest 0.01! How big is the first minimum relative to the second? 1.05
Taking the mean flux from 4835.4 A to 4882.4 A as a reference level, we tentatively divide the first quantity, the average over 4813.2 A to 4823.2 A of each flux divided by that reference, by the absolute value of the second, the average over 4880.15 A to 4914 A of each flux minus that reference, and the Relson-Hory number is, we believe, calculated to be 1.5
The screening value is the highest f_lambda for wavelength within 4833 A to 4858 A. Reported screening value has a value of 24.08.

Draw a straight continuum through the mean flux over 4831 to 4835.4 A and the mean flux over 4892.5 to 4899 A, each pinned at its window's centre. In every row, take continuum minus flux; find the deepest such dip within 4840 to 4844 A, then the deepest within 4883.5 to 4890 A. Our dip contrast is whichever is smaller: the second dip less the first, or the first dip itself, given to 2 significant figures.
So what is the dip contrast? 1.1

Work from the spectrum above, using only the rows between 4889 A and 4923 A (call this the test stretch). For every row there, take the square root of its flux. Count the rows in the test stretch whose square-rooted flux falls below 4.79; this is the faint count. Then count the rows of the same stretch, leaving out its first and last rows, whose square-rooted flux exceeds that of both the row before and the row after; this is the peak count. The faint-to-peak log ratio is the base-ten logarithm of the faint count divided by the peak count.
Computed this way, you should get 0.70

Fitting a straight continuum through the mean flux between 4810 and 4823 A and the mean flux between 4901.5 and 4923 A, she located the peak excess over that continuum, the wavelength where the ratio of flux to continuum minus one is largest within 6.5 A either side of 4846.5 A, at 4852.69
